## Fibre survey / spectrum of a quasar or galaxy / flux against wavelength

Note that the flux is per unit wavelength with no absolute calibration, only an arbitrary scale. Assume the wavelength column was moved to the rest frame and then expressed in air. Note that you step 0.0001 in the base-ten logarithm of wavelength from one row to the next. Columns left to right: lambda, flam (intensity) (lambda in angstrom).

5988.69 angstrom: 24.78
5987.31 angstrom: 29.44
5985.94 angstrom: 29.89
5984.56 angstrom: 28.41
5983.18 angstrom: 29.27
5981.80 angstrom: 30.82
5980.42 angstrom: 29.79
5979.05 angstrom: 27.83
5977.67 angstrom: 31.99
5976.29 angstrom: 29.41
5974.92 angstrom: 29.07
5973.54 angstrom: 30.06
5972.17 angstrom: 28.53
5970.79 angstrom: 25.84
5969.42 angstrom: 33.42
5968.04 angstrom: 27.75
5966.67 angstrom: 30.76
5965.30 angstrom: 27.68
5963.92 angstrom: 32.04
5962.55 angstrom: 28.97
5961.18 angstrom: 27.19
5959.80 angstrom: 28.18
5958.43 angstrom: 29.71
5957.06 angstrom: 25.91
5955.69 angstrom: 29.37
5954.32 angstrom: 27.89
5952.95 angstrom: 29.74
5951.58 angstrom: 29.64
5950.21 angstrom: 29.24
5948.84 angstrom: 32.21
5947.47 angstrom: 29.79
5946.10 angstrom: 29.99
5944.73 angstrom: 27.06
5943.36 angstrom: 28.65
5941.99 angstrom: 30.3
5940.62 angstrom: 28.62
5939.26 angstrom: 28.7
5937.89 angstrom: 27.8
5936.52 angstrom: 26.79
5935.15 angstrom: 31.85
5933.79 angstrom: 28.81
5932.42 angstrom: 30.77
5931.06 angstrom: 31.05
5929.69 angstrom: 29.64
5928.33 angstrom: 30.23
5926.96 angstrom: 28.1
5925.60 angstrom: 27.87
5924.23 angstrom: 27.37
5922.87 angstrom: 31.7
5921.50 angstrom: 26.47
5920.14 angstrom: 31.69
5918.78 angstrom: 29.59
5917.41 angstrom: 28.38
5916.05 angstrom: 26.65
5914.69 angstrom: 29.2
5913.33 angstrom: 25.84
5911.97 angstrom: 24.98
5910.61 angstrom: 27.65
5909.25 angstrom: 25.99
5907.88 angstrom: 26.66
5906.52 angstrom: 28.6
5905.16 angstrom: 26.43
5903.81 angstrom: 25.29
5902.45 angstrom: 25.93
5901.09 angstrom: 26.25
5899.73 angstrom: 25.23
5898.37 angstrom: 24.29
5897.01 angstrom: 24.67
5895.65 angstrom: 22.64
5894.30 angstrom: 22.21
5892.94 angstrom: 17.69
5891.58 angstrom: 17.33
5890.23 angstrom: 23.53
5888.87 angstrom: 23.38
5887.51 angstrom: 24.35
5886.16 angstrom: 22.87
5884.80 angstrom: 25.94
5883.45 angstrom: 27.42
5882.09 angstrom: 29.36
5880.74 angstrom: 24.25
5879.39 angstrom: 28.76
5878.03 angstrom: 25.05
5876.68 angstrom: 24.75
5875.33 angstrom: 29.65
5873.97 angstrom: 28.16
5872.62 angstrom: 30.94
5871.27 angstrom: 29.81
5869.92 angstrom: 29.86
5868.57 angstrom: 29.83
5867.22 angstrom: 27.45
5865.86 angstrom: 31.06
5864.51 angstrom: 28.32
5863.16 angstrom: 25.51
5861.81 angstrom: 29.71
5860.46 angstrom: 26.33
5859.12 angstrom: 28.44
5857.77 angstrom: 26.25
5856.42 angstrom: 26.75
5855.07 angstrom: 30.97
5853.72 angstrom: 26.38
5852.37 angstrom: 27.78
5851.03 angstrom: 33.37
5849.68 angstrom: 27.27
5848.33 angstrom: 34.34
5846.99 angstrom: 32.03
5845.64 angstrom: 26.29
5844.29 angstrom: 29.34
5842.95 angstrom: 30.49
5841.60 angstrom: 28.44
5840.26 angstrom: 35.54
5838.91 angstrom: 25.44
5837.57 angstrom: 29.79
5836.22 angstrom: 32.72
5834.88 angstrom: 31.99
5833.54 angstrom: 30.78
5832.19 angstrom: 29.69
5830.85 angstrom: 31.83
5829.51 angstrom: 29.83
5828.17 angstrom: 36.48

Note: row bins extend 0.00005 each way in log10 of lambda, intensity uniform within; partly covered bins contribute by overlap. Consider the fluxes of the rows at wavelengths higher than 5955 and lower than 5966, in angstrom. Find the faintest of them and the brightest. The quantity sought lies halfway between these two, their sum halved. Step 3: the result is 29.0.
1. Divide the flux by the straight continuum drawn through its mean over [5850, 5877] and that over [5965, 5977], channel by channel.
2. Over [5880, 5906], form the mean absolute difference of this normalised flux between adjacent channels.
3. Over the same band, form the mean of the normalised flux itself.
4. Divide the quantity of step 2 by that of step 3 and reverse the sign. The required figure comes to -0.074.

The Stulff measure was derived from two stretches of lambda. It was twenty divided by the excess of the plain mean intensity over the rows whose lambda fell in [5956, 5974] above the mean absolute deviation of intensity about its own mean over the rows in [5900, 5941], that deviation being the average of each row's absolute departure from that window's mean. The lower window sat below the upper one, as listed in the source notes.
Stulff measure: 0.733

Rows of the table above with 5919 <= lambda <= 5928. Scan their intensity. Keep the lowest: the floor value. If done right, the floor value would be 26.47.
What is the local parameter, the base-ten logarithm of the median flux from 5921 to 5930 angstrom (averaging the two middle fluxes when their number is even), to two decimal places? 1.45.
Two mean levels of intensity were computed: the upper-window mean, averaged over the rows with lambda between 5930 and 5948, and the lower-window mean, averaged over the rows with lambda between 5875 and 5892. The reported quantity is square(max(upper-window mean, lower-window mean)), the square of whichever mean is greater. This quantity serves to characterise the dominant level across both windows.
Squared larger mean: 855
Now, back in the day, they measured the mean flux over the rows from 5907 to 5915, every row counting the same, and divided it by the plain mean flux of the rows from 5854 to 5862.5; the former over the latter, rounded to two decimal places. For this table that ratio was 0.95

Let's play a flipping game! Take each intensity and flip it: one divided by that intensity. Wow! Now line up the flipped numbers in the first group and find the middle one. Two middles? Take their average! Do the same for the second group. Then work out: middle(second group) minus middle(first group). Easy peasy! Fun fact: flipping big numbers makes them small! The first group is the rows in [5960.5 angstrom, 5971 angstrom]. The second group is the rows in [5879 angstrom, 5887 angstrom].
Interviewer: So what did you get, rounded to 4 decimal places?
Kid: 0.0022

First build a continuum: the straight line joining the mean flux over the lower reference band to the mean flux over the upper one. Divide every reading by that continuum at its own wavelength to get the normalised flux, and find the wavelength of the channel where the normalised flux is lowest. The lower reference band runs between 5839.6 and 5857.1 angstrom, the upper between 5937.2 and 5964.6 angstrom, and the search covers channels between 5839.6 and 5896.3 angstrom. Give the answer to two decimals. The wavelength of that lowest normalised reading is 5891.58 angstrom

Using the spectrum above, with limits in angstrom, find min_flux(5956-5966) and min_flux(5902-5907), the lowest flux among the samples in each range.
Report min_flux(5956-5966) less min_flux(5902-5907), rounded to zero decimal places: 1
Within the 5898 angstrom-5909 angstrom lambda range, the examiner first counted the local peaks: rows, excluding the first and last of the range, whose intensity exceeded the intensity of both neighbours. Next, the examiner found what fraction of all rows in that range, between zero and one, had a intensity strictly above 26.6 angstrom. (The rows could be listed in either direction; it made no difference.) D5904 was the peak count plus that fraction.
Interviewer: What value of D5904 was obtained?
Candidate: 2.25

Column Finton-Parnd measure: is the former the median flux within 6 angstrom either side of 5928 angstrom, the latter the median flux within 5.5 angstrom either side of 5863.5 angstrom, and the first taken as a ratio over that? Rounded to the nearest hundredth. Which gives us 1.04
